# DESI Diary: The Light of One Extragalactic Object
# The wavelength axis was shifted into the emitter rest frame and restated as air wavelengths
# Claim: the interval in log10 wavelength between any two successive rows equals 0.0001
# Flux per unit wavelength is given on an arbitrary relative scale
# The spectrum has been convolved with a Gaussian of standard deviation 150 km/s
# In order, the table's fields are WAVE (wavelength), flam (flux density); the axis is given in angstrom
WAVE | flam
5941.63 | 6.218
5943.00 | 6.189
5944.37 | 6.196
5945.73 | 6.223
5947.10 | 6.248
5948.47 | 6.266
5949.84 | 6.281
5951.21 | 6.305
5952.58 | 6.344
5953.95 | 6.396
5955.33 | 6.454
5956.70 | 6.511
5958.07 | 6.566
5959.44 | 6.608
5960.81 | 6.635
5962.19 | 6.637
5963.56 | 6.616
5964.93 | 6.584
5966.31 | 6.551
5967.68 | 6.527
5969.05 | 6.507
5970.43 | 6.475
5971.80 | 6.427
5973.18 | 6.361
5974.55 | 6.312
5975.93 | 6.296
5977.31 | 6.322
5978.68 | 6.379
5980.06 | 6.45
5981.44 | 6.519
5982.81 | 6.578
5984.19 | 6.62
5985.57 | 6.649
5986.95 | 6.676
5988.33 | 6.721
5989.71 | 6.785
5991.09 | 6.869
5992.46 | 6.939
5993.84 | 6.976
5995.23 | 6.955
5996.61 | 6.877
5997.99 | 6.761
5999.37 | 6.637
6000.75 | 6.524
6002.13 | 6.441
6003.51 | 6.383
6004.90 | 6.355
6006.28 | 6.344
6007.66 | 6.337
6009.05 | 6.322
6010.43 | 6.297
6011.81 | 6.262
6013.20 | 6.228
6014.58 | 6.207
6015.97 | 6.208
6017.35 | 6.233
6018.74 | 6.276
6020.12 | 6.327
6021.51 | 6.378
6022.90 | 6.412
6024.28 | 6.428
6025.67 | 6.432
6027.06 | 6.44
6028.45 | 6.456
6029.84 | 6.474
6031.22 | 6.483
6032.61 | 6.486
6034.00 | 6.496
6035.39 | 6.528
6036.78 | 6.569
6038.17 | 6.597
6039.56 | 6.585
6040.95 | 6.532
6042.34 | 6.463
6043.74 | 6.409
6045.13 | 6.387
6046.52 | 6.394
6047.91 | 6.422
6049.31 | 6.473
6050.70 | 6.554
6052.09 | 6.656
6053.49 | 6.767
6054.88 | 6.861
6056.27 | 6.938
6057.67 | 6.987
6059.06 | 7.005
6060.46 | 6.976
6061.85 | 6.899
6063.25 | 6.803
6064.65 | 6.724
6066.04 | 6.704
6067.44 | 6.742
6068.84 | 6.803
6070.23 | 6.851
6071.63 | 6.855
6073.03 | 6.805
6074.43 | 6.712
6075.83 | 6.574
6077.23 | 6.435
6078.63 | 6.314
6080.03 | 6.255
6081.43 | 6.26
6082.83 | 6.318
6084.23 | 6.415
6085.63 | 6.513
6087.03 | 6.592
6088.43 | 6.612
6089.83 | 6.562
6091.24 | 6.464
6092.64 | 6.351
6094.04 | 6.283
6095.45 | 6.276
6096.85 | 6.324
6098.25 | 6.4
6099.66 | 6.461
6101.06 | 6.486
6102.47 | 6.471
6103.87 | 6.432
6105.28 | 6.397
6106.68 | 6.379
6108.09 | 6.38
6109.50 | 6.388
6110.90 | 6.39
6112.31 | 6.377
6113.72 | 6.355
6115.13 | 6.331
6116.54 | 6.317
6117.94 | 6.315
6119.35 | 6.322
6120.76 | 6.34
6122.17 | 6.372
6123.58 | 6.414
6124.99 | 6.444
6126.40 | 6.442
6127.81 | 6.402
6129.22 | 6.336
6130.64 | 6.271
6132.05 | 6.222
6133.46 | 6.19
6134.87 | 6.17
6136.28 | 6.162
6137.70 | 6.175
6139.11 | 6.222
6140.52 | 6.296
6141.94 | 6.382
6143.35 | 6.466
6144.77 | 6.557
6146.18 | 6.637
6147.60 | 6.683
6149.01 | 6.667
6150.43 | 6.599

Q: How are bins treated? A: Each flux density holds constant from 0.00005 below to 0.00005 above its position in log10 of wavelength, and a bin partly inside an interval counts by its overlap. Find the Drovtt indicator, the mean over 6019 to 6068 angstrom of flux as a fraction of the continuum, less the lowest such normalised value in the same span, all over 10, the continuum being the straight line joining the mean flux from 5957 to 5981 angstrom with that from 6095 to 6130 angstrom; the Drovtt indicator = 0.0044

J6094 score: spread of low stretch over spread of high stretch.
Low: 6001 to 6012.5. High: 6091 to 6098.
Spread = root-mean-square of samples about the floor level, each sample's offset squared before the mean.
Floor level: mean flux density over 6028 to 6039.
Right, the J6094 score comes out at 1.0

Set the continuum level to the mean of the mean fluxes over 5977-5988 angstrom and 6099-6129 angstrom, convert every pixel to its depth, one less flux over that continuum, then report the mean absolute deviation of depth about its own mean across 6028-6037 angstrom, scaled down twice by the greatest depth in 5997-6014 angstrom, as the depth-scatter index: 3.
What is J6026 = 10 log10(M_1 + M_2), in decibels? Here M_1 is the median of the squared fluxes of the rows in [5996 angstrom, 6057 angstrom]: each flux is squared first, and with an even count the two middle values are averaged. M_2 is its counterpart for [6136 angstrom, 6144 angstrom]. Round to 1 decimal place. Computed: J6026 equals 19.1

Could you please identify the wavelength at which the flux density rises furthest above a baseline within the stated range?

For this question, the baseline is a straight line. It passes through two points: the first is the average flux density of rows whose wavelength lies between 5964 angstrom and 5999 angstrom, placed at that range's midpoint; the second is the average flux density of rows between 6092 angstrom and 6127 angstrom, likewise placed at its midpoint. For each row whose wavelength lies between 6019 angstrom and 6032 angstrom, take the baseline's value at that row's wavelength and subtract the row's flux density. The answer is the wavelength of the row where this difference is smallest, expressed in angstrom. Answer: 6031.22 angstrom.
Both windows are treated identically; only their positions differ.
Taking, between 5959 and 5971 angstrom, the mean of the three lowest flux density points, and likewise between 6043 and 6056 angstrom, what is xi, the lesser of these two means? 6.40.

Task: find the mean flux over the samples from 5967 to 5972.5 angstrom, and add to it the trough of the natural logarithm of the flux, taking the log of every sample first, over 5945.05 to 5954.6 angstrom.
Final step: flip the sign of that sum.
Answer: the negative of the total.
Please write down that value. -8.31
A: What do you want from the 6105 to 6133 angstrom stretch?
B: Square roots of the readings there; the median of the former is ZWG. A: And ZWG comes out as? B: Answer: 2.525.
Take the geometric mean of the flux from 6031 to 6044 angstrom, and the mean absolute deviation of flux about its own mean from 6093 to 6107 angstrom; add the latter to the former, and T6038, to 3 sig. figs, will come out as 6.57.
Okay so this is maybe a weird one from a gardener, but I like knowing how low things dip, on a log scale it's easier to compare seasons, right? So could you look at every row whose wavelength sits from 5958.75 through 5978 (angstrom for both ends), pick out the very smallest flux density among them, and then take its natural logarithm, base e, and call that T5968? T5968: 1.84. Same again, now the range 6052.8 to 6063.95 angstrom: 1.91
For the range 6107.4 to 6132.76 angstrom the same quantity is 1.83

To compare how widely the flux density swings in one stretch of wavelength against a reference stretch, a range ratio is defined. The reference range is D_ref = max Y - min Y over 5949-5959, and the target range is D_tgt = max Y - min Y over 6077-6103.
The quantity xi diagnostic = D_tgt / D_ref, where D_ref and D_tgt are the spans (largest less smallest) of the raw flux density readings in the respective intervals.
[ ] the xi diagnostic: 1.25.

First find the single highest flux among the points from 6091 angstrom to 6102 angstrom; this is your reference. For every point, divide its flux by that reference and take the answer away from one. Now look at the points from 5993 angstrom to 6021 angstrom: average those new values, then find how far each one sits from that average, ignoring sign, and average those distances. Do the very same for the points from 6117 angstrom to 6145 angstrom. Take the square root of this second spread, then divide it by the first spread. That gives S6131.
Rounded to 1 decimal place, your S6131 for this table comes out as 3.7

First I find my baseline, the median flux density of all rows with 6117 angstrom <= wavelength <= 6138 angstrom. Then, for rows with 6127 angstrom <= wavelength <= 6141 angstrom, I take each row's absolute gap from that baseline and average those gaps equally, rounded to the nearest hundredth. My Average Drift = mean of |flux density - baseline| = 0.10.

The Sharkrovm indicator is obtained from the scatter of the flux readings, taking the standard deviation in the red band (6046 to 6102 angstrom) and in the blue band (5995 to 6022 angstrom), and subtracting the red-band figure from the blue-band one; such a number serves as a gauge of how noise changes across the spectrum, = -0.01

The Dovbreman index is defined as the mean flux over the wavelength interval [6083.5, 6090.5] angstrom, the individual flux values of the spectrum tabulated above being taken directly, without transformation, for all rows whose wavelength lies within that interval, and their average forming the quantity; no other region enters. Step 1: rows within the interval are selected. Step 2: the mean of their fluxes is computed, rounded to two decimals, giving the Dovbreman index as 6.54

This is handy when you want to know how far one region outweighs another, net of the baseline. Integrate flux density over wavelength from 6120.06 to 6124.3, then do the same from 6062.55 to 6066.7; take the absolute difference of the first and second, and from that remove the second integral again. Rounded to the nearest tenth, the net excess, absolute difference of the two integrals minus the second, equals -27.0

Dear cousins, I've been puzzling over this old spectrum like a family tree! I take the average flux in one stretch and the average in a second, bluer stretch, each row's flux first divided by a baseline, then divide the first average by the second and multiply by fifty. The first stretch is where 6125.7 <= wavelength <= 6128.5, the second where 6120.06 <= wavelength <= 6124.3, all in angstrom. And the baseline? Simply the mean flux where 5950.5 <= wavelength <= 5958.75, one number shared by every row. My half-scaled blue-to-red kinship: 50.4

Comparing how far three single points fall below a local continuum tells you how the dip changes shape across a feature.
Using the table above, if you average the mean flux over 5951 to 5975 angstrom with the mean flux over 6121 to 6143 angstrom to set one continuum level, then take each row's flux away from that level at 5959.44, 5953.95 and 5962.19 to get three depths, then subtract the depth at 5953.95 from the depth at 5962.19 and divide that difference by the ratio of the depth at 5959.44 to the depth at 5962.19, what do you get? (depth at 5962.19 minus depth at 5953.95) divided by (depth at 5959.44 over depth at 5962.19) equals -0.27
